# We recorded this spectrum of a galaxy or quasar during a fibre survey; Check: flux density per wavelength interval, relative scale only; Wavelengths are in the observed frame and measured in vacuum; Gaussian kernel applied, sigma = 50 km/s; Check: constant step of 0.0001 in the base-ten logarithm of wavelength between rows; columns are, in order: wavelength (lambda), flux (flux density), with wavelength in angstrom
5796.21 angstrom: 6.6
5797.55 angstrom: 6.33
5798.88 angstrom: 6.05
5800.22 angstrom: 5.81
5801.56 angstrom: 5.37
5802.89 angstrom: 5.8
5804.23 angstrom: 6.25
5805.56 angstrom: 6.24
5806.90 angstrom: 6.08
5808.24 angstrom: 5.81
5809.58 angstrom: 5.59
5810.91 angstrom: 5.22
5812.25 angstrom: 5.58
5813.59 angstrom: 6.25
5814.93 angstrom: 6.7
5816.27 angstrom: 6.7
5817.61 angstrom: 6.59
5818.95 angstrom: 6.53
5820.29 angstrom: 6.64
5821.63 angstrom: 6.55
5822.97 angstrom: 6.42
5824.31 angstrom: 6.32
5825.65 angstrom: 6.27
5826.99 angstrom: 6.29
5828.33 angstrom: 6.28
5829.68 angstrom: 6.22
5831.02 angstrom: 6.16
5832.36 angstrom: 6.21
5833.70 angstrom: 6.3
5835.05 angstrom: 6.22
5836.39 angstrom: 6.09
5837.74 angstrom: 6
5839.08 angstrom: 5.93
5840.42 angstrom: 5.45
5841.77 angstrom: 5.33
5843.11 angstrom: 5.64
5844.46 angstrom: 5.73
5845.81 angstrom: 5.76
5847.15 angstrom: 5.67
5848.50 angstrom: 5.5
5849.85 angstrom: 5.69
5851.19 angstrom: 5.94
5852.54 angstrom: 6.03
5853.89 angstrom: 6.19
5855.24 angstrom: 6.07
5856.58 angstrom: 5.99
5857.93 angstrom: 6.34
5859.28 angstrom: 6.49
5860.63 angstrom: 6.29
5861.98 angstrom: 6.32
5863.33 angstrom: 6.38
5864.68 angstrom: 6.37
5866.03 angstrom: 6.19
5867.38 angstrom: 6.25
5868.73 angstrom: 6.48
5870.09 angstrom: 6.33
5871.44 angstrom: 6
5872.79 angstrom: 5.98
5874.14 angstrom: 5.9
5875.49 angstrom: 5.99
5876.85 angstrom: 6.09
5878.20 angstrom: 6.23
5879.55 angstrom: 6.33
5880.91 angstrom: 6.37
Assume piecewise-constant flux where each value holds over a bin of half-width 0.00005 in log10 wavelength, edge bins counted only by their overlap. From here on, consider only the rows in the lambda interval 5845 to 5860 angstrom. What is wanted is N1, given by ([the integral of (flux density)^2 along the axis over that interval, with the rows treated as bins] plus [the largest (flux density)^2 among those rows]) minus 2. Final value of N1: 576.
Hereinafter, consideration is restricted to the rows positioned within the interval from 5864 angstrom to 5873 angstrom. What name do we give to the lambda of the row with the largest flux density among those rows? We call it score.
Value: 5868.73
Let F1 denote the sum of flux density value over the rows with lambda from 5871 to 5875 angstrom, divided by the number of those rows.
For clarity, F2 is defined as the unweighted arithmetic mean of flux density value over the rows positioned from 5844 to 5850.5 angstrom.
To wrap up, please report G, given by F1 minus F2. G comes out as 0.3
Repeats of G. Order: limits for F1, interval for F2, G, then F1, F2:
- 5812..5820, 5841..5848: 0.8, 6.4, 5.63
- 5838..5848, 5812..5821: -0.8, 5.6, 6.43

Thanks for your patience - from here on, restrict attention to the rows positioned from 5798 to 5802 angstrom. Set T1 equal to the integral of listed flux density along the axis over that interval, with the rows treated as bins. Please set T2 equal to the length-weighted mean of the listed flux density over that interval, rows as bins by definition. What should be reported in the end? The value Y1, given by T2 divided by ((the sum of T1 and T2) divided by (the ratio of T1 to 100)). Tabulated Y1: 0.046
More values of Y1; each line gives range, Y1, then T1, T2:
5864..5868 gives 0.050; 25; 6.27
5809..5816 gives 0.052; 41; 5.92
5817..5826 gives 0.058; 58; 6.48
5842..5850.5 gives 0.051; 48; 5.64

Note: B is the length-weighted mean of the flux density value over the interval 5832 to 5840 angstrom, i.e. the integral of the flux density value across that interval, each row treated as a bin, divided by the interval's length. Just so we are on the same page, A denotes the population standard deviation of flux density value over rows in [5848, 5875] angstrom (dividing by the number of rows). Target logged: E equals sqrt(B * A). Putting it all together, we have 1.2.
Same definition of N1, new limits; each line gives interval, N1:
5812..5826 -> 625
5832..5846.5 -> 539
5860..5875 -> 622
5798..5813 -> 545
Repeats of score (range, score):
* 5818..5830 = 5820.29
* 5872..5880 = 5879.55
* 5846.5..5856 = 5853.89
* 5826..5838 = 5833.70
